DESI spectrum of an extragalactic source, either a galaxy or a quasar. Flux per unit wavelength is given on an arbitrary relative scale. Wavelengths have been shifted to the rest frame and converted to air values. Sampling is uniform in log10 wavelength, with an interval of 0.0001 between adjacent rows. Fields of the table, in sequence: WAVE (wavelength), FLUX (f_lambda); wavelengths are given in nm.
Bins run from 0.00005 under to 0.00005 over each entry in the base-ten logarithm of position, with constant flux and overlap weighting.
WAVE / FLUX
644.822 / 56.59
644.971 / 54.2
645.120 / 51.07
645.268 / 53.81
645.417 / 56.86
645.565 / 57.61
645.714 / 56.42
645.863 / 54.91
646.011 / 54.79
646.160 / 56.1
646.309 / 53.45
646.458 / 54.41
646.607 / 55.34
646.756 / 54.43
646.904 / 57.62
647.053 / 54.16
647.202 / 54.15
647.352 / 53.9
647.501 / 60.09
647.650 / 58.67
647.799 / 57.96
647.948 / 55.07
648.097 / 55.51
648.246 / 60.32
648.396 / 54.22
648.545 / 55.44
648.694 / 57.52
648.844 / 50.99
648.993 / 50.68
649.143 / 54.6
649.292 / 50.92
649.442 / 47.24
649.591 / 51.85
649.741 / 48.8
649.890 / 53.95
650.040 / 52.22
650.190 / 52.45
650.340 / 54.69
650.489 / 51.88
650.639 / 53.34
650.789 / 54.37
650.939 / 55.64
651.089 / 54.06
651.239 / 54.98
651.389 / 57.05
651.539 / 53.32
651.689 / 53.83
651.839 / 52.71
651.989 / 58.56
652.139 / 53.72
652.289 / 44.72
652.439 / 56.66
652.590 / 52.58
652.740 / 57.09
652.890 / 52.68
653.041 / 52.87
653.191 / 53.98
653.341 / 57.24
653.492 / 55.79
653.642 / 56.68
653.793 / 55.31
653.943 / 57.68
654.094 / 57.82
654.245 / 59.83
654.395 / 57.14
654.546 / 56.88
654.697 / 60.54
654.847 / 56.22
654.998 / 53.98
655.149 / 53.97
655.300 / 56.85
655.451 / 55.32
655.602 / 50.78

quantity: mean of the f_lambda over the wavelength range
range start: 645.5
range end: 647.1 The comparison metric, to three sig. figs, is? 55.4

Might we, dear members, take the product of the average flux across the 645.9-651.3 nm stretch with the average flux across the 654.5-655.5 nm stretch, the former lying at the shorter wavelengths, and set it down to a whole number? 3056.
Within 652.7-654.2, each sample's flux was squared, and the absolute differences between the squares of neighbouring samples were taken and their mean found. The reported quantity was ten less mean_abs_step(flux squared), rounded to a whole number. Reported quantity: -177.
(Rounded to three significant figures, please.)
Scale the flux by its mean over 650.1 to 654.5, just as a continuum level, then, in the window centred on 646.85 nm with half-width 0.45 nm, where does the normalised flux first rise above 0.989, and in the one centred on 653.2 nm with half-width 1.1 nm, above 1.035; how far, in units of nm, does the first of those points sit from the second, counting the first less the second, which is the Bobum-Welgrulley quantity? -6.28 nm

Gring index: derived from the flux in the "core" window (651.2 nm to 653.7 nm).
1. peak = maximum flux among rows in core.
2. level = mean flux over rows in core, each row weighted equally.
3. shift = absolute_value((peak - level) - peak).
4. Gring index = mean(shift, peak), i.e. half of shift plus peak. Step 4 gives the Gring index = 56.5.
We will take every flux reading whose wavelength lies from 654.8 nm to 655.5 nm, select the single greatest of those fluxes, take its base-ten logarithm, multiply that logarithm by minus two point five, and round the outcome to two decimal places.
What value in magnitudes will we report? -4.39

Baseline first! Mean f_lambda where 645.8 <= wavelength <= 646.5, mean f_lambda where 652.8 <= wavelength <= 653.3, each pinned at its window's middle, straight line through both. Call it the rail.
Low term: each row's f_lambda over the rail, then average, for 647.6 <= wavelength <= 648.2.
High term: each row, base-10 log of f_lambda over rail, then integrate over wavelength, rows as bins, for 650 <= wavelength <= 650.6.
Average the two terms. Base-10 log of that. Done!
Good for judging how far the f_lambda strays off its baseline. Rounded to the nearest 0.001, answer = -0.284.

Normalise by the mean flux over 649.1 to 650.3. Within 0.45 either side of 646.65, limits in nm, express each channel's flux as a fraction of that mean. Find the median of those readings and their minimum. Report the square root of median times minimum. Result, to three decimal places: 1.047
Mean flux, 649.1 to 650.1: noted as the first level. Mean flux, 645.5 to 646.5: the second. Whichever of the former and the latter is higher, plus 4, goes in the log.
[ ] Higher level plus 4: 59.4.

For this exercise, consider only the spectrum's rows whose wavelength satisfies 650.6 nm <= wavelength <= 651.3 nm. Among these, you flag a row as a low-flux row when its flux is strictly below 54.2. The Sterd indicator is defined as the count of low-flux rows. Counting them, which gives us 2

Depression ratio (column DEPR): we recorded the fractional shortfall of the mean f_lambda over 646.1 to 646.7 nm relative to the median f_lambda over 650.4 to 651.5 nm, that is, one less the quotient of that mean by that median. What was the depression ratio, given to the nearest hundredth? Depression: -0.01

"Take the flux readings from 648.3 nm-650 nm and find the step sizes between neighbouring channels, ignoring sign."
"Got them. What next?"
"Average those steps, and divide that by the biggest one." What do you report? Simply 0.52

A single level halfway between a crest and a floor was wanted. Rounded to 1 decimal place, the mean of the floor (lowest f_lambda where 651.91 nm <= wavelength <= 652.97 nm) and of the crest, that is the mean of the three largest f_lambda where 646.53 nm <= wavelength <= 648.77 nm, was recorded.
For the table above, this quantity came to 52.2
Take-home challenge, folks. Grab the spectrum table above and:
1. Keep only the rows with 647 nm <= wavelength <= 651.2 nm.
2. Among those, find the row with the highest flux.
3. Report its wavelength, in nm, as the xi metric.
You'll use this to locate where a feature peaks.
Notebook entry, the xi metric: 648.246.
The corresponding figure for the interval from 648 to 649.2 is 648.246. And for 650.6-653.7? 651.989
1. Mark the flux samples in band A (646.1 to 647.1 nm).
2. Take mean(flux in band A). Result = 55.1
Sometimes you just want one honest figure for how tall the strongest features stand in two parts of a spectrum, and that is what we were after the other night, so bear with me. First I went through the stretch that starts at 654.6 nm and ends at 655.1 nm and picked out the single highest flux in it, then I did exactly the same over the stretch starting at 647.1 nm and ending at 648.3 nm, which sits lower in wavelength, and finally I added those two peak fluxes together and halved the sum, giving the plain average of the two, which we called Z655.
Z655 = 60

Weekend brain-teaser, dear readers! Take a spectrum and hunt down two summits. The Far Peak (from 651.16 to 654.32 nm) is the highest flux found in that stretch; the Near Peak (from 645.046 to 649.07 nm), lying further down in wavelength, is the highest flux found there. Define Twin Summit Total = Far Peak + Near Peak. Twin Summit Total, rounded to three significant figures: 120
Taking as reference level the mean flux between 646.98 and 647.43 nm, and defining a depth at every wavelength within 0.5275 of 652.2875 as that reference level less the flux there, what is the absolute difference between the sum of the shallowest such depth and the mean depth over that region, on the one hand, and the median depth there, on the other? 4.5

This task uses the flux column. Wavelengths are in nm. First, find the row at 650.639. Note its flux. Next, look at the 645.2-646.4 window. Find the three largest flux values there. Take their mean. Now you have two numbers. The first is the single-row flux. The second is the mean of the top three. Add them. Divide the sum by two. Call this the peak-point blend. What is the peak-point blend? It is 55.2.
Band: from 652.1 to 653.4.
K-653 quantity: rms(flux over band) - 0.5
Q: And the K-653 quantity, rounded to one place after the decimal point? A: 53.1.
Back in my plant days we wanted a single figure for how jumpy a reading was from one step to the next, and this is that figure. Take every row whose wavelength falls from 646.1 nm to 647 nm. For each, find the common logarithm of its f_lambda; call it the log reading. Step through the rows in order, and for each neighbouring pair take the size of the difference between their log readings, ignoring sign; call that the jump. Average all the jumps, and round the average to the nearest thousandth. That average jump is 0.014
